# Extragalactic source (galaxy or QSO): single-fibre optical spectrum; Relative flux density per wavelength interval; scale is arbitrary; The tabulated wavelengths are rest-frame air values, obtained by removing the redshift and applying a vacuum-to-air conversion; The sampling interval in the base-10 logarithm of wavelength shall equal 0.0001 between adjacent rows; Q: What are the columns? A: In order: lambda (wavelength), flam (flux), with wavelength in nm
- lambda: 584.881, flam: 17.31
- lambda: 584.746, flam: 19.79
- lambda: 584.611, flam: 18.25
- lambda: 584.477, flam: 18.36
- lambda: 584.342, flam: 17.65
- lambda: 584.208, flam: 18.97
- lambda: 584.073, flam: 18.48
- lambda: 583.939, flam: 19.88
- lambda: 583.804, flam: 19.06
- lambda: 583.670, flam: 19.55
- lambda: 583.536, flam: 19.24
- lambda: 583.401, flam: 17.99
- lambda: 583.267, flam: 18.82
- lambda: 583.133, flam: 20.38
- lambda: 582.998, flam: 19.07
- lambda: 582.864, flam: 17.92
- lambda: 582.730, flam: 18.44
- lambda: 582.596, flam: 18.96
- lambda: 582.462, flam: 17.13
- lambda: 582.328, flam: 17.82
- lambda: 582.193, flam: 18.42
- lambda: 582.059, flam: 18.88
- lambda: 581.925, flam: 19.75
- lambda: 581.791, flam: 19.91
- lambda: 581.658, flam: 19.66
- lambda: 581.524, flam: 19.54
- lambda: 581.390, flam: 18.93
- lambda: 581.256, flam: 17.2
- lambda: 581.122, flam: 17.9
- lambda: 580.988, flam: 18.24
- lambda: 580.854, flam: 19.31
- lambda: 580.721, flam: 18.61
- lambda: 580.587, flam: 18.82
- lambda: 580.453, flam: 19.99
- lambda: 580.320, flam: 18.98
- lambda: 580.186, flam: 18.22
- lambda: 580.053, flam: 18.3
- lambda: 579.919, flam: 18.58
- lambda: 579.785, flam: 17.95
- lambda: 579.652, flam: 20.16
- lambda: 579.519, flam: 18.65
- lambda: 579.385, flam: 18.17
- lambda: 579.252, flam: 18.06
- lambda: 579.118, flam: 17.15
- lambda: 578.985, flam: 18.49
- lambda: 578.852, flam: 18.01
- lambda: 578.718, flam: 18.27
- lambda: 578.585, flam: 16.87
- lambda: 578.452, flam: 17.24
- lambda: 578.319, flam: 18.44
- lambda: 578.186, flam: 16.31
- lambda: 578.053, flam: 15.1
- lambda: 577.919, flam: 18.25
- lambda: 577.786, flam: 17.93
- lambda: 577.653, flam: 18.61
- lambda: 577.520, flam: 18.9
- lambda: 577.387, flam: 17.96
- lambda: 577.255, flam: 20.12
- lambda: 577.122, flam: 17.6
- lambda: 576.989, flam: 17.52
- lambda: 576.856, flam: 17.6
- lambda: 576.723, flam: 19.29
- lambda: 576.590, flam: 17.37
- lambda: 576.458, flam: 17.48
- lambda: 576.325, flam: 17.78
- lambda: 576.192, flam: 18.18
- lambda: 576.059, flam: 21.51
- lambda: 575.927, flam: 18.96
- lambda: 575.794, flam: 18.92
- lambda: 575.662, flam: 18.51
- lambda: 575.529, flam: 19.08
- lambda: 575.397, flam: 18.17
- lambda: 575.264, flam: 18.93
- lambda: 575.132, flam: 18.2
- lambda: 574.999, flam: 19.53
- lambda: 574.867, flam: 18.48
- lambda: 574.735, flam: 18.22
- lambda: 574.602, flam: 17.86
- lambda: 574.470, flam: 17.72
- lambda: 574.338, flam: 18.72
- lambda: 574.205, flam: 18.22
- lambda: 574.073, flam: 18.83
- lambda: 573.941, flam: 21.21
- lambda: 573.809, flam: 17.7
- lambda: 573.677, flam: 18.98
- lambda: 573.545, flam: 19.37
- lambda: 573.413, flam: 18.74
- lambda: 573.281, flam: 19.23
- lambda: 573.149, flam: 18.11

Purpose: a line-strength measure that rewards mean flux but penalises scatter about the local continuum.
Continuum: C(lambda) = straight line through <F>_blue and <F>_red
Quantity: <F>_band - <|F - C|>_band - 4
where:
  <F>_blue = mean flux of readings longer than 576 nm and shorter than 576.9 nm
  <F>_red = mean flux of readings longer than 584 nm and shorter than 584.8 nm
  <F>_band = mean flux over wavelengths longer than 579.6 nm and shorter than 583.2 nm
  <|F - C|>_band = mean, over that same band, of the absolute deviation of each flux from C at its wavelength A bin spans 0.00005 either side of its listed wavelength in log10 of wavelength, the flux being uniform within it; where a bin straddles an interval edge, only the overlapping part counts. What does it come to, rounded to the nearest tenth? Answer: 14.1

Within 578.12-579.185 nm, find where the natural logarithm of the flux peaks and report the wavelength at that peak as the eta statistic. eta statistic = 578.985 nm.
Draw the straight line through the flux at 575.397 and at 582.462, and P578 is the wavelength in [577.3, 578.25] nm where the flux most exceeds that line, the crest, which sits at 577.520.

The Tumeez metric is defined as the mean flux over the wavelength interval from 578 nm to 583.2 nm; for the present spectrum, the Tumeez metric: 18.4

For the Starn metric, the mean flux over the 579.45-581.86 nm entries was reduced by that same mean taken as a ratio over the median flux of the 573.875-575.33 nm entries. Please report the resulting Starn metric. 17.8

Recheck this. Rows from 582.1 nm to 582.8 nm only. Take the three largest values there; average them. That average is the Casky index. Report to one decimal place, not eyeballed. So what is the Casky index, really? 18.6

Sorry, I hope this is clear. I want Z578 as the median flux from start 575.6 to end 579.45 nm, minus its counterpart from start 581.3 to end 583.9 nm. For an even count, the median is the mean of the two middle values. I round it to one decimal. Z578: -0.9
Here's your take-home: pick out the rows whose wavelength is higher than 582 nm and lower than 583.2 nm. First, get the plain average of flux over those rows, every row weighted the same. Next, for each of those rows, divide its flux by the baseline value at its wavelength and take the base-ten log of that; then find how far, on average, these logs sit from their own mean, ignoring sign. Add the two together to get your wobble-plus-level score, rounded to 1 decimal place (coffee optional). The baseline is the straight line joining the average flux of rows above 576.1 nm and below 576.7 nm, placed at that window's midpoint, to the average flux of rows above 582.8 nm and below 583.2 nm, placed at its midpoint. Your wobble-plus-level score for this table 18.6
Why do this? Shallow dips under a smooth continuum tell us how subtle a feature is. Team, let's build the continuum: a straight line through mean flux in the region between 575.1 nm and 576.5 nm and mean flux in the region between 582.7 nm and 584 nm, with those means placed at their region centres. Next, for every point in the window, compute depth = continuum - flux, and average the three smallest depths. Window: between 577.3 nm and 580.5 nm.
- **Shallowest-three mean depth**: -0.8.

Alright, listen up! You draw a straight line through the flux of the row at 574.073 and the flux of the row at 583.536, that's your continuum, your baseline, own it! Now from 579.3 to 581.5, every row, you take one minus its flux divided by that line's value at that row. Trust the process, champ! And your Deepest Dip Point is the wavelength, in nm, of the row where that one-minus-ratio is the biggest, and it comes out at 581.256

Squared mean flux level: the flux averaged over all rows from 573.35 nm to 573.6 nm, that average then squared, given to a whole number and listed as 363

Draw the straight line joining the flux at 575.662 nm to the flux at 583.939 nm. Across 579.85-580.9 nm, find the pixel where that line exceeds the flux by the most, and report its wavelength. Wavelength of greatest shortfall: 580.186 nm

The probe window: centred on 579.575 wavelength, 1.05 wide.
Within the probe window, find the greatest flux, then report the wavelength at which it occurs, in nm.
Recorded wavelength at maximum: 579.652 nm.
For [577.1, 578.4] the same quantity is 577.255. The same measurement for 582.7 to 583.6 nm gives 583.133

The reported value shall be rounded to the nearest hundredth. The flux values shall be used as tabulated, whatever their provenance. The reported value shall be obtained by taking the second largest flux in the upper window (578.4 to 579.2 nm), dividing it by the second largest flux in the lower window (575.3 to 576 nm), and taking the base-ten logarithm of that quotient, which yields -0.02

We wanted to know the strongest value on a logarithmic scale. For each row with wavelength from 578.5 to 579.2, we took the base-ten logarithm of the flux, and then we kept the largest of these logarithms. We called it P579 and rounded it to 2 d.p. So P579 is 1.27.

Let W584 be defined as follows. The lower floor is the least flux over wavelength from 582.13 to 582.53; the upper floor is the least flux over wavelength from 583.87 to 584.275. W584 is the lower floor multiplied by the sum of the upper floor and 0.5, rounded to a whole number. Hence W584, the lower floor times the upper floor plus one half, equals 325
